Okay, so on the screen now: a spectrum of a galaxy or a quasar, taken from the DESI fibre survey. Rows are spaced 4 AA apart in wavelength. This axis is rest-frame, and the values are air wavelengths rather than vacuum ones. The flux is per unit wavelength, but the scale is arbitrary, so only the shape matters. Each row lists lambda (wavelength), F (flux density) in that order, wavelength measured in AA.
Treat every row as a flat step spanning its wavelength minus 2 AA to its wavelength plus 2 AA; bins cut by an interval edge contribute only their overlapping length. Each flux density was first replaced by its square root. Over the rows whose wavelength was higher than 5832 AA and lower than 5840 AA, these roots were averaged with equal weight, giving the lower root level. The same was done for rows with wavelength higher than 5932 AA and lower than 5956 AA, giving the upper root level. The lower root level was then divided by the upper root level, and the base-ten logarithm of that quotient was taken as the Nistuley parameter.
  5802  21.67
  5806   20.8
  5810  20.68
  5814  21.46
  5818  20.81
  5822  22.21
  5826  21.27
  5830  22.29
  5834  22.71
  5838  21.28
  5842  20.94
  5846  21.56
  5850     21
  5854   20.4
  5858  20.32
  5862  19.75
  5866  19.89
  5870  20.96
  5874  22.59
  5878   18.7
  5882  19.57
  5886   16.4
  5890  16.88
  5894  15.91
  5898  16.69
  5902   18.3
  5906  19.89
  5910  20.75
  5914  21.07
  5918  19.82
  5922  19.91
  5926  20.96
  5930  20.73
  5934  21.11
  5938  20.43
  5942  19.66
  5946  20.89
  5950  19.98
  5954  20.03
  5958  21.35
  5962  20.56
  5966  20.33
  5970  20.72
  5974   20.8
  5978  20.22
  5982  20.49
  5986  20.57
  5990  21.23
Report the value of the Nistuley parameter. 0.017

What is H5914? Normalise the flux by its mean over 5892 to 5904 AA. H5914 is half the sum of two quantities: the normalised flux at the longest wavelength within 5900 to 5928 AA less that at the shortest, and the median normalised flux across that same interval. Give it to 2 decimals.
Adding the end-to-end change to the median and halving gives 0.67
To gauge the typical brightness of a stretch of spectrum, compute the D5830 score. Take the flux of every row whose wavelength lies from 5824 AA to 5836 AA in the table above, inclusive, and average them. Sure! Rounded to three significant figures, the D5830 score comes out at 22.1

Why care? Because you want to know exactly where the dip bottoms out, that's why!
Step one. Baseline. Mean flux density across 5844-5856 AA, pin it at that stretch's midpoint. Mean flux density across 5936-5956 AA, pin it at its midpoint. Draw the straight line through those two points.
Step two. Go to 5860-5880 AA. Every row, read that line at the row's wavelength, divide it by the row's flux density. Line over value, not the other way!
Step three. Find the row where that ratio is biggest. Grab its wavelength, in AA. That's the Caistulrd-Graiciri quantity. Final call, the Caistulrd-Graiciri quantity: 5878 AA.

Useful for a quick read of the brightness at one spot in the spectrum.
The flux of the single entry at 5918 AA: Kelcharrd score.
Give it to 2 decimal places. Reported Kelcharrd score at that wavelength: 19.82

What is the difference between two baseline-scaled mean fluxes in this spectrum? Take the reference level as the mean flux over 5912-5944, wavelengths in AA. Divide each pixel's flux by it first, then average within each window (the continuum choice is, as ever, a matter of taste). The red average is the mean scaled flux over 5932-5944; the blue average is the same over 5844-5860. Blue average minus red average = 0.021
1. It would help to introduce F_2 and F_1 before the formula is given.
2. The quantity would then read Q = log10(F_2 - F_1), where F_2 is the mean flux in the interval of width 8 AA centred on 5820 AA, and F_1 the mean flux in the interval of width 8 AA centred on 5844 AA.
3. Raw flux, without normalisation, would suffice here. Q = -0.6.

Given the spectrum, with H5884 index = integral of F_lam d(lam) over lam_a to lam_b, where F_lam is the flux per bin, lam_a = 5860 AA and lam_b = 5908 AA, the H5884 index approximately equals 902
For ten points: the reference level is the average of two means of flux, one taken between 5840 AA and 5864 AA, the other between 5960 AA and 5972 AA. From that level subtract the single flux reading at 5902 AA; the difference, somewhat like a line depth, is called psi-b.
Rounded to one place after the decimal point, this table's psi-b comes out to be 2.3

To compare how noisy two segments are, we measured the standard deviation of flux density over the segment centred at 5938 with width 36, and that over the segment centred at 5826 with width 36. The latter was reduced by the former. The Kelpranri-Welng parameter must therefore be 0.2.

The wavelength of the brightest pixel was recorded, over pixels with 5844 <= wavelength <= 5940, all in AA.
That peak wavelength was 5874 AA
